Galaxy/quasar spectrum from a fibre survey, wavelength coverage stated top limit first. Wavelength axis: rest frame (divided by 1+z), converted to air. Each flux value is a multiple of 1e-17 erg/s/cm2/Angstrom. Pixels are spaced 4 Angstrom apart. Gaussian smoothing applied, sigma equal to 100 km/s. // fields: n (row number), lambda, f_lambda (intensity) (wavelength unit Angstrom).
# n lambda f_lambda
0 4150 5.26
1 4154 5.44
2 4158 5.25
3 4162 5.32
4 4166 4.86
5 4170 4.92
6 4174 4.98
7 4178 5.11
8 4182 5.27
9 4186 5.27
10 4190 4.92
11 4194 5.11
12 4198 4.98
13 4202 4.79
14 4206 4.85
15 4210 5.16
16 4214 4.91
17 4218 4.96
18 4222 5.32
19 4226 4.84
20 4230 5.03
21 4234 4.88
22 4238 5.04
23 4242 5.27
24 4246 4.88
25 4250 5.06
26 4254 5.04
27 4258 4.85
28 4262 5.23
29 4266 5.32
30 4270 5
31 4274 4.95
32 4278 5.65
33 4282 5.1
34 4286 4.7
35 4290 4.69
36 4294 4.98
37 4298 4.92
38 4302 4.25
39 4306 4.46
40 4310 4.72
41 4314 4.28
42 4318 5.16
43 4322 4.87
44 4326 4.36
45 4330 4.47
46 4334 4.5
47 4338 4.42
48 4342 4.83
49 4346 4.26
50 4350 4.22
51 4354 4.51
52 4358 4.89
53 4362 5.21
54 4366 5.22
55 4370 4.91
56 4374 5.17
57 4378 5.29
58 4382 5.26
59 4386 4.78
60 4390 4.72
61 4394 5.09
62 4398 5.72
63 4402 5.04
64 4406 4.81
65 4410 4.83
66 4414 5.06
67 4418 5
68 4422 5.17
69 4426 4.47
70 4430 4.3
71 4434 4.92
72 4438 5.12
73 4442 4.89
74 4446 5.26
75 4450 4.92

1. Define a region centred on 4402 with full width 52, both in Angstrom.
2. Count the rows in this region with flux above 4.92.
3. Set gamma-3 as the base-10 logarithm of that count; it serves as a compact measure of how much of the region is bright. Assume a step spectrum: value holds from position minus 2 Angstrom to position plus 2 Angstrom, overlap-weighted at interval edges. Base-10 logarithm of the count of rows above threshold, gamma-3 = 0.90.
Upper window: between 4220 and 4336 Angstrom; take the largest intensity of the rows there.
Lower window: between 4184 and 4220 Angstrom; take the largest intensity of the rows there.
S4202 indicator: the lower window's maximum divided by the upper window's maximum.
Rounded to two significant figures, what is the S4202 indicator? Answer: 0.93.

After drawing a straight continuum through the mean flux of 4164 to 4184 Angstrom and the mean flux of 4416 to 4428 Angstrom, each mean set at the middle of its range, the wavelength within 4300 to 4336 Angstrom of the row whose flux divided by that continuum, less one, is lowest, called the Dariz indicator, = 4302 Angstrom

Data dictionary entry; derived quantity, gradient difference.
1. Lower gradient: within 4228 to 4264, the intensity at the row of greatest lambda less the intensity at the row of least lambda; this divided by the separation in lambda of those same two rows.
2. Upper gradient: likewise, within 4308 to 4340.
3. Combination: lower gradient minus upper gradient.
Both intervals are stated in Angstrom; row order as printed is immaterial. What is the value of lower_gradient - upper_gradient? 0.017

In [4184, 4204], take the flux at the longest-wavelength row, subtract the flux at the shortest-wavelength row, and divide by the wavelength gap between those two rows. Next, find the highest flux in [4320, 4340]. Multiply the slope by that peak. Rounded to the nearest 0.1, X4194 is -0.1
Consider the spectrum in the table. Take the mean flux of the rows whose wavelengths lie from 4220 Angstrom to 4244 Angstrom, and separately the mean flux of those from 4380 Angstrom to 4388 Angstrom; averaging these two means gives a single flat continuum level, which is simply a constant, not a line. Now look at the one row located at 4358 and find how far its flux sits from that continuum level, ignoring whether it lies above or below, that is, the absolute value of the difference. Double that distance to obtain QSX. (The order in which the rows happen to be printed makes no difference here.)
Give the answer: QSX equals 0.30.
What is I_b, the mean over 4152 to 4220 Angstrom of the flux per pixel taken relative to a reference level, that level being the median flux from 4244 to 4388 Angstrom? 1.04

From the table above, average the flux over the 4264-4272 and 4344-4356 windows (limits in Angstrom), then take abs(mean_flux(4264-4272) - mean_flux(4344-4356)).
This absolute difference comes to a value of 0.83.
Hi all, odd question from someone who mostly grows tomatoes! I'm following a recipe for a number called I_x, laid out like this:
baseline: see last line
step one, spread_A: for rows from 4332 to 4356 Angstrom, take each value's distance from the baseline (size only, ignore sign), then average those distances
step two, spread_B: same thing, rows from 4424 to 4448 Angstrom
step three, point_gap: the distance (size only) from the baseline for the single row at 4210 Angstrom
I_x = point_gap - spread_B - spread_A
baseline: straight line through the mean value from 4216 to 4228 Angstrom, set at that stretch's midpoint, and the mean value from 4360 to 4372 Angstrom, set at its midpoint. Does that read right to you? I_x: -0.88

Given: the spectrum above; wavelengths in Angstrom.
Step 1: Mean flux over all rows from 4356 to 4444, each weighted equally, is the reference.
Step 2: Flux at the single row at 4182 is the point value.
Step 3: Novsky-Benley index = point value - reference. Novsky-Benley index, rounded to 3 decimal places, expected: 0.276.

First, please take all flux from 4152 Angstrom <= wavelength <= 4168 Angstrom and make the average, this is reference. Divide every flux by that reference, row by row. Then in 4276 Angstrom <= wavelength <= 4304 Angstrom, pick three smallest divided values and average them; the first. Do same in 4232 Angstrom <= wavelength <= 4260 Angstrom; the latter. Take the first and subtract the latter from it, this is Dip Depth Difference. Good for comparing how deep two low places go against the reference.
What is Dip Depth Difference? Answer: -0.06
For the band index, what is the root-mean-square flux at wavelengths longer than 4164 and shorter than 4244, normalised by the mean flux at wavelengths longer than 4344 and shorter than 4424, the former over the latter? 1.01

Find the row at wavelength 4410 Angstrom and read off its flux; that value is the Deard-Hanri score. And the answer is 4.83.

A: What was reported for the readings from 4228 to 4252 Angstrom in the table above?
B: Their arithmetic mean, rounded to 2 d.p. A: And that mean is 5.03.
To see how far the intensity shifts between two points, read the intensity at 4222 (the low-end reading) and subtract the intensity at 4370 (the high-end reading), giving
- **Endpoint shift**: 0.4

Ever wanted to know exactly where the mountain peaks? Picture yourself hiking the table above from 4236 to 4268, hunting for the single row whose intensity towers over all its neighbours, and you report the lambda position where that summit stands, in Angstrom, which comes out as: 4266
